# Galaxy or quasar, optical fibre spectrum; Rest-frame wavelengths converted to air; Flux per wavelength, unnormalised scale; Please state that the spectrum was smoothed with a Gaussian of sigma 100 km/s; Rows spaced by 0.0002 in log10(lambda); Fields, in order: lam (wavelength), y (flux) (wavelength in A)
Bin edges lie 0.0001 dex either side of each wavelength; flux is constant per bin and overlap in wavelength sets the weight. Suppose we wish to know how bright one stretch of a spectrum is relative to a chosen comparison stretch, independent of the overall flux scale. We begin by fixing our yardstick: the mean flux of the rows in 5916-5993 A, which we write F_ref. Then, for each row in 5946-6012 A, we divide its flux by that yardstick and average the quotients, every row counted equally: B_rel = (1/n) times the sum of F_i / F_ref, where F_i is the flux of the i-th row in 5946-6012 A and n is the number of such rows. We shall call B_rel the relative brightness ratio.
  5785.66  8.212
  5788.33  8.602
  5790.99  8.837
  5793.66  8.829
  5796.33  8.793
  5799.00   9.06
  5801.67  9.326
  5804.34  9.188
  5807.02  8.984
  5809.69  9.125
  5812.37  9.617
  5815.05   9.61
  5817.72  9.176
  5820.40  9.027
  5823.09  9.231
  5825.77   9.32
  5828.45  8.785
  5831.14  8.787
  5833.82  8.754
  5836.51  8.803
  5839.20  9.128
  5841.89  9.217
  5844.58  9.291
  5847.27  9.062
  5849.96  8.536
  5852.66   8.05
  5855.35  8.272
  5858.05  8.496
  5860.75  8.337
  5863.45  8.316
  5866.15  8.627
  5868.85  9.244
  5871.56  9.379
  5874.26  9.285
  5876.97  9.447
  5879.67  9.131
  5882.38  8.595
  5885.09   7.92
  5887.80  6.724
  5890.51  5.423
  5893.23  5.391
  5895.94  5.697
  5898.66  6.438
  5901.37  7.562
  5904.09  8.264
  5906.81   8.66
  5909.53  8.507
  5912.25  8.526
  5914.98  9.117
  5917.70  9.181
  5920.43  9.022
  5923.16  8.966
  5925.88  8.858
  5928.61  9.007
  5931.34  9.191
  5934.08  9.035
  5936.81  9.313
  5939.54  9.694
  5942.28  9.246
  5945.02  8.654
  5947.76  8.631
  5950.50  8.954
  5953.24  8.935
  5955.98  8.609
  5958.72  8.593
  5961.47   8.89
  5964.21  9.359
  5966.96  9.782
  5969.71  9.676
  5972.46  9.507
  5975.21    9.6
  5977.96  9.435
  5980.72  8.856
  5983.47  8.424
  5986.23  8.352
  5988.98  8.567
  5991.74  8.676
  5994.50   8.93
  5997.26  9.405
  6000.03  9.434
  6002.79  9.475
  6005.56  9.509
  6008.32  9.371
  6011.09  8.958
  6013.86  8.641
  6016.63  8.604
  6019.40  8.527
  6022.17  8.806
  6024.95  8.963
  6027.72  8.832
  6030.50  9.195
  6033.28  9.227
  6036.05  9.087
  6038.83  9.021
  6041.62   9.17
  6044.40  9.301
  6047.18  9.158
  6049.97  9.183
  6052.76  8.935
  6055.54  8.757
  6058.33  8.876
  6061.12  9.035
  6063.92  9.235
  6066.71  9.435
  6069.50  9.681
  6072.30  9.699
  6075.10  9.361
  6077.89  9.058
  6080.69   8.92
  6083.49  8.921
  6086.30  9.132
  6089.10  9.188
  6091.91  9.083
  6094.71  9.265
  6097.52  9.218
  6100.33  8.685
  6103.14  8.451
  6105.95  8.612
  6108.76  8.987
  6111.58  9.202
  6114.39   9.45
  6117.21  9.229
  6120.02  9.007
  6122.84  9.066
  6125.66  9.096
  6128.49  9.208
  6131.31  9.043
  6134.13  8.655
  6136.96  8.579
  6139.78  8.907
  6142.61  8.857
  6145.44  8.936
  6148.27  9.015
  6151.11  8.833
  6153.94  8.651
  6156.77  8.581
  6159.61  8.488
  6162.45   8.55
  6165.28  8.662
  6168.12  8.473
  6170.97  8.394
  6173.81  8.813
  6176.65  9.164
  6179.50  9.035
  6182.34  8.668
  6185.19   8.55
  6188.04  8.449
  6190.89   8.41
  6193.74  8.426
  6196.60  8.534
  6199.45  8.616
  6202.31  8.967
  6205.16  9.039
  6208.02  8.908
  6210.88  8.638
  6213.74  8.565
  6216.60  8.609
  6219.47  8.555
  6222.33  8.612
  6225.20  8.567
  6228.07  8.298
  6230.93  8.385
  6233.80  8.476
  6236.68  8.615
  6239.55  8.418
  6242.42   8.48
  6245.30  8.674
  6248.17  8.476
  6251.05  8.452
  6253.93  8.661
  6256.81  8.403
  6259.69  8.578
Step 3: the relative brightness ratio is 1.00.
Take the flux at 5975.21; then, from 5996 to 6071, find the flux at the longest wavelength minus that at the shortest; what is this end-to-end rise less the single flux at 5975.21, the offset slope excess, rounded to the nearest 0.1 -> -9.3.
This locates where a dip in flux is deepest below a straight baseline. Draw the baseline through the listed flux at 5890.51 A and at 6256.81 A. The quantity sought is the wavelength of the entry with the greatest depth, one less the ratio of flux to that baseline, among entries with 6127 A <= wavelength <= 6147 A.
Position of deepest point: 6136.96 A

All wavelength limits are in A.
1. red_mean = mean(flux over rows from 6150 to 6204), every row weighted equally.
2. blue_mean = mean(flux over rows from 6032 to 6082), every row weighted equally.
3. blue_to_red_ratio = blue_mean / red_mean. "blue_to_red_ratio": 1.06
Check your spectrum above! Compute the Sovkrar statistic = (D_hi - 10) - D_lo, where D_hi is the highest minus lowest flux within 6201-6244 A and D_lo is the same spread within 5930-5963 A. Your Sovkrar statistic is -10.4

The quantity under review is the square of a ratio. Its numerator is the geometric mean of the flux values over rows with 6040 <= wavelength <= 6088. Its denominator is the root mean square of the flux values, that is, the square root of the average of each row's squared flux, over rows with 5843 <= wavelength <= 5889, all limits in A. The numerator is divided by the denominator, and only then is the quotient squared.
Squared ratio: 1.12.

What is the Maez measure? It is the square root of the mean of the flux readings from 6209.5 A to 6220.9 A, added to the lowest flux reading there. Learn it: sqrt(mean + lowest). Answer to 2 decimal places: 4.14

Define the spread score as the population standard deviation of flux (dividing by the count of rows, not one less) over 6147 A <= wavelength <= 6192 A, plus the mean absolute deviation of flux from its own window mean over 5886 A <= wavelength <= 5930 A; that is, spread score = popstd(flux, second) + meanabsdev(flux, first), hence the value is 1.45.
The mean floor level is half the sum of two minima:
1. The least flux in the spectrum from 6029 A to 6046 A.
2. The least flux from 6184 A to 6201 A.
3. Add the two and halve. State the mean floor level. 8.72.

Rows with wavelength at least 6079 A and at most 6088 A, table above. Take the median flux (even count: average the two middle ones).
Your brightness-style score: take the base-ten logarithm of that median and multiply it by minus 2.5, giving -2.38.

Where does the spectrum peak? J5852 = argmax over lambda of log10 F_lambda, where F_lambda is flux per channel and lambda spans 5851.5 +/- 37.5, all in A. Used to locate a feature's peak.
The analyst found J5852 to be 5815.05 A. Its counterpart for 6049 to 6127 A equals 6072.30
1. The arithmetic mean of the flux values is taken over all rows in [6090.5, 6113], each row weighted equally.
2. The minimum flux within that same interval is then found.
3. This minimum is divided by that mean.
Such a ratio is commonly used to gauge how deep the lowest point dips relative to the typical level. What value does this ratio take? 0.946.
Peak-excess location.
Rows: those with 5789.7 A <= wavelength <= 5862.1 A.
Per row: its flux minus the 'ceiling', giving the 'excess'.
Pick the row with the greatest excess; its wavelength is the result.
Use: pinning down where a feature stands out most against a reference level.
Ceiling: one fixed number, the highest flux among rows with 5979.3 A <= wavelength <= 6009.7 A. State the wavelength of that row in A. 5812.37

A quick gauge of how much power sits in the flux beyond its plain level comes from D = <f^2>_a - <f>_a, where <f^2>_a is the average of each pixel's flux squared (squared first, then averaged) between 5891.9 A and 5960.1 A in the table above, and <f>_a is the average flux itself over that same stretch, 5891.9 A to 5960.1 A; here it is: 65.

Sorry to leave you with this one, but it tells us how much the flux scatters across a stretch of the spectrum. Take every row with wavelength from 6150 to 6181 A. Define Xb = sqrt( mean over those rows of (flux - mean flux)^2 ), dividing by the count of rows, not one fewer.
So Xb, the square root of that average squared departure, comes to 0.23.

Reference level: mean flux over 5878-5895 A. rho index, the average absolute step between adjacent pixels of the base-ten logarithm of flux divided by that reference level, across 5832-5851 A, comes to 0.010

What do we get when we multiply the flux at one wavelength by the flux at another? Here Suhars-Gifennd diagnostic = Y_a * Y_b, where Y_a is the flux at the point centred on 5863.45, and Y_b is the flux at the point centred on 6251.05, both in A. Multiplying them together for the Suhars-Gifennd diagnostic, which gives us 70.3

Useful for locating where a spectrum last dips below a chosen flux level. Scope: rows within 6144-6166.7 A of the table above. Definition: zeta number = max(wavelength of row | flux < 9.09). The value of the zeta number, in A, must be 6165.28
